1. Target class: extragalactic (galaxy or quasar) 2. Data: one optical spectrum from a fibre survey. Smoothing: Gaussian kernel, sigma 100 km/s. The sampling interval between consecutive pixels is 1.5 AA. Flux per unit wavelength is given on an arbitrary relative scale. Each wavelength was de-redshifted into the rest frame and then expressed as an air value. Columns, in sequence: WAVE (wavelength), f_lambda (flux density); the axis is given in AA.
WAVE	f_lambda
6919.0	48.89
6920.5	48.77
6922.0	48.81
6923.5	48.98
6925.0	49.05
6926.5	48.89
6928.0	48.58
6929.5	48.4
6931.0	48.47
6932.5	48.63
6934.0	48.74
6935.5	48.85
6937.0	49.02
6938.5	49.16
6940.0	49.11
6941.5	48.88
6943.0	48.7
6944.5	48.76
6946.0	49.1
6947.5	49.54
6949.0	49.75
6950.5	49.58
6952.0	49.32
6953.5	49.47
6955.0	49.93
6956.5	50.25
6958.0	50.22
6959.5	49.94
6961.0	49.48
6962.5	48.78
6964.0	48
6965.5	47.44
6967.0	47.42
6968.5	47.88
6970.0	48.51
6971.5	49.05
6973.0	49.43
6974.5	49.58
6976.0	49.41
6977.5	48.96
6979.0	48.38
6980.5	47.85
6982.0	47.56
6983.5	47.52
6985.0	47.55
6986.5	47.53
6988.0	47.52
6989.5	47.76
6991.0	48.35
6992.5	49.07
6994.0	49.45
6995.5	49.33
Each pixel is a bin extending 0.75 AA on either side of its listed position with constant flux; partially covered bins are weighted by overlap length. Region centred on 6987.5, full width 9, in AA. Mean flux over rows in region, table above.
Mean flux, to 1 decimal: 47.7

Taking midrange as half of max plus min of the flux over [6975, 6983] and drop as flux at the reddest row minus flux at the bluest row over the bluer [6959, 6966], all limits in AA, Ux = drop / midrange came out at -0.052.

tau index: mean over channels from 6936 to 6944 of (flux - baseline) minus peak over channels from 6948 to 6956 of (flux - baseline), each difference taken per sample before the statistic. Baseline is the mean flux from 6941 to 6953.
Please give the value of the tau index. -1.0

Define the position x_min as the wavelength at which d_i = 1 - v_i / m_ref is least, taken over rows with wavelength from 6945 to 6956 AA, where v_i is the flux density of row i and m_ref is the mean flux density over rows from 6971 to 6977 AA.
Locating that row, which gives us 6955.0 AA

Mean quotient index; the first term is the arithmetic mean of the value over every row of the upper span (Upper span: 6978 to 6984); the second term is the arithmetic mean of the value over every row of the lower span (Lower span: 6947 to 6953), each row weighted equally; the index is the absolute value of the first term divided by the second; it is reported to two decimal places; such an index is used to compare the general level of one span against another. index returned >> 0.97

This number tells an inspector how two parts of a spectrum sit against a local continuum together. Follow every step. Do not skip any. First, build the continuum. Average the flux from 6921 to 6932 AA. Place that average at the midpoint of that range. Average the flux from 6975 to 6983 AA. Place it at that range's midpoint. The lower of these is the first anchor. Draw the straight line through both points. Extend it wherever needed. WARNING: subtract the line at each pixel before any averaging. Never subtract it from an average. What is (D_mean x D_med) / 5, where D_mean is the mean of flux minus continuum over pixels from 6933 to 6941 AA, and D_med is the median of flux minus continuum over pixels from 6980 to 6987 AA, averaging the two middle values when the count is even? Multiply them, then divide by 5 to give -0.05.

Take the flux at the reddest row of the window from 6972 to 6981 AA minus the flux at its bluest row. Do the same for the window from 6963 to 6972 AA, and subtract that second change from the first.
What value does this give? -3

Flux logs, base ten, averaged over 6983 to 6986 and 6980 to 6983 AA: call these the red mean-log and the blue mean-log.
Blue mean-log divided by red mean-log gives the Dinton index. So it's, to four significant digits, 1.001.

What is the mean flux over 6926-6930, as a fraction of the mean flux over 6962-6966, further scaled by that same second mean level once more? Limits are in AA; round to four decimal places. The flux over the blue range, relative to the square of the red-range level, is 0.0210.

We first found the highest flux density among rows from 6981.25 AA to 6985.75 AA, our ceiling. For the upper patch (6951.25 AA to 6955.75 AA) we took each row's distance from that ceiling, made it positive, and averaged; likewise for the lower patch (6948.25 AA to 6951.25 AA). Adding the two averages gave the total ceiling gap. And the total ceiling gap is 4.1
